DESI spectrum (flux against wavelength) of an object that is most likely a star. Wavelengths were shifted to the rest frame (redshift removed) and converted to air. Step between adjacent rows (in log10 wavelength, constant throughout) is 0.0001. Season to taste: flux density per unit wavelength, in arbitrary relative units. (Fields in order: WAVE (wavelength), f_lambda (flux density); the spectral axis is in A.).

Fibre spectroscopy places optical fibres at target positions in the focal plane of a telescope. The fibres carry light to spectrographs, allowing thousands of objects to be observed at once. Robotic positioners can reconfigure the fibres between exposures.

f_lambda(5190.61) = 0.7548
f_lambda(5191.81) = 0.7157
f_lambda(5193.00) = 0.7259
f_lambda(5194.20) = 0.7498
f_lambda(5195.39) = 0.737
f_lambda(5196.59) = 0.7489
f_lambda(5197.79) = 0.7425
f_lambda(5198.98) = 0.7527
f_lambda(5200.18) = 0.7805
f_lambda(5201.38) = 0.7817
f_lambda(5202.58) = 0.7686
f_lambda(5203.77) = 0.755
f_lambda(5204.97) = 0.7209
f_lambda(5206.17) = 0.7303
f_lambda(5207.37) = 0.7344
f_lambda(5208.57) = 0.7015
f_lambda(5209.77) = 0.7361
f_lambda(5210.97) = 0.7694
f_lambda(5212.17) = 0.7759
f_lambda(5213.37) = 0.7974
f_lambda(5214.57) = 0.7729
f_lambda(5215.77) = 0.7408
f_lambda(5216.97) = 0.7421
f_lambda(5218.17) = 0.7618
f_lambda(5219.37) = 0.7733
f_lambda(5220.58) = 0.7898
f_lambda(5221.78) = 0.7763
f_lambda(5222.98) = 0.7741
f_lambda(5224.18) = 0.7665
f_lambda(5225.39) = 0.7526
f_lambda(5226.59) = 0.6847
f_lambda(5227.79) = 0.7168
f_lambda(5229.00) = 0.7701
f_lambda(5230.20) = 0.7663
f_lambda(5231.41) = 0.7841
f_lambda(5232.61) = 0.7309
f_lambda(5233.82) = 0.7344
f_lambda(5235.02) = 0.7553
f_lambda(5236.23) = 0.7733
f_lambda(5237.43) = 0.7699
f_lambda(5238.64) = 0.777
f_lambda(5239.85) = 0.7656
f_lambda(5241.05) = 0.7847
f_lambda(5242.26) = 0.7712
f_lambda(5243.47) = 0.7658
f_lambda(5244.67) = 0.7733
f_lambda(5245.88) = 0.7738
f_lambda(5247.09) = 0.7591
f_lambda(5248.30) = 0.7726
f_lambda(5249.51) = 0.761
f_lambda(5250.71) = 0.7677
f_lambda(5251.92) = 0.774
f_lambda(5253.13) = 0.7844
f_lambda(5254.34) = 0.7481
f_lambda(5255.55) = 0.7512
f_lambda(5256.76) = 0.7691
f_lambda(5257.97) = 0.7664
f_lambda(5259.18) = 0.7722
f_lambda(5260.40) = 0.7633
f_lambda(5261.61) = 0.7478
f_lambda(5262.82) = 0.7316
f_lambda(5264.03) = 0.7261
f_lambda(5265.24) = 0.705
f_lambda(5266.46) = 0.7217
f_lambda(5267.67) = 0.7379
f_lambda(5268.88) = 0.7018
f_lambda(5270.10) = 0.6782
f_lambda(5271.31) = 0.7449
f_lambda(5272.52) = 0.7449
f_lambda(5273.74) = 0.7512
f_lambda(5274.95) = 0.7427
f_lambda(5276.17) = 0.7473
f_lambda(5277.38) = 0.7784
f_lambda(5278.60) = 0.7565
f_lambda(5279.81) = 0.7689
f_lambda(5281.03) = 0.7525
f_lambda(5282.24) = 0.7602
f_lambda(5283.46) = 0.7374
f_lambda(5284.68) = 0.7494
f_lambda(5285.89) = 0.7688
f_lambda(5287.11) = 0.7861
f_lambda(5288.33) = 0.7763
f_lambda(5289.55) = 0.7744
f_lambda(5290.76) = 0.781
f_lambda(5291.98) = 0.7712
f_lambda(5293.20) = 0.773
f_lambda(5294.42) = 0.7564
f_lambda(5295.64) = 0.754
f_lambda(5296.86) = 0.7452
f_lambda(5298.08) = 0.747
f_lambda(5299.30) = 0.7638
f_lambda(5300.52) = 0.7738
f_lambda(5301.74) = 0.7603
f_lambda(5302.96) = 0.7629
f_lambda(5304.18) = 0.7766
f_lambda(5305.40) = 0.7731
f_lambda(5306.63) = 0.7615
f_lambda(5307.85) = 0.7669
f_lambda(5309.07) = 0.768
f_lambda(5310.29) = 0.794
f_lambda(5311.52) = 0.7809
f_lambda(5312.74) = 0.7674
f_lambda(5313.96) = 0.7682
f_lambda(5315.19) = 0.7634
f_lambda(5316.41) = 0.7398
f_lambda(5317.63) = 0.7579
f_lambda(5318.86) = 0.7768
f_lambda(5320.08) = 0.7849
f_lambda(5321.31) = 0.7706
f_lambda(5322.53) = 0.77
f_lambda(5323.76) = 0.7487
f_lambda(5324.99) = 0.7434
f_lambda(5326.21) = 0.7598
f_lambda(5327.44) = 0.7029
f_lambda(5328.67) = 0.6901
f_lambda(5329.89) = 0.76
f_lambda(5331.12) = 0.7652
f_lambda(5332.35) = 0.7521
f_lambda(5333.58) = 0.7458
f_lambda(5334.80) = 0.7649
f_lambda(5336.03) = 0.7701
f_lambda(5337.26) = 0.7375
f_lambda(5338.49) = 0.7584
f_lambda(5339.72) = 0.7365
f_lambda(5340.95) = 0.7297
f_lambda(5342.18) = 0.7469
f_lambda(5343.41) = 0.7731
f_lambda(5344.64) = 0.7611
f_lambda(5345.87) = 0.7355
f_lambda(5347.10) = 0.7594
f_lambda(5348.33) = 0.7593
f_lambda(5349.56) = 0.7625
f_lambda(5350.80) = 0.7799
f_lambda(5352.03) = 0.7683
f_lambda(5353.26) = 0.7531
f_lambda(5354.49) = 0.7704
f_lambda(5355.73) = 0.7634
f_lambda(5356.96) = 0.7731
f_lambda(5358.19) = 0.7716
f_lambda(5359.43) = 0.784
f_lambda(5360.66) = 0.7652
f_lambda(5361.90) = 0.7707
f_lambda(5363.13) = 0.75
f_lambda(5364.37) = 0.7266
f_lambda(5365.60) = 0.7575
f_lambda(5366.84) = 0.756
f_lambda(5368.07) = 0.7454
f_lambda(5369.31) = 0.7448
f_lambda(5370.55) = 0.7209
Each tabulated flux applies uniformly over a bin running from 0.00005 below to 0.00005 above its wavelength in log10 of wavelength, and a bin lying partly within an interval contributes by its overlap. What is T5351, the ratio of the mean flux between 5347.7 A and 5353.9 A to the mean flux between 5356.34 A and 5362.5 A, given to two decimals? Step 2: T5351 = 0.99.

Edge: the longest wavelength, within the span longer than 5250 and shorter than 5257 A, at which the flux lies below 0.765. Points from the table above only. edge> 5255.55 A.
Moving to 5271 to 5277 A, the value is 5276.17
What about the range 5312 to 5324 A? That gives 5323.76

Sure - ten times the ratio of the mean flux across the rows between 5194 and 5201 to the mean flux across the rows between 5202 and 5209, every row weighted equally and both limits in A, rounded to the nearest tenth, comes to 10.2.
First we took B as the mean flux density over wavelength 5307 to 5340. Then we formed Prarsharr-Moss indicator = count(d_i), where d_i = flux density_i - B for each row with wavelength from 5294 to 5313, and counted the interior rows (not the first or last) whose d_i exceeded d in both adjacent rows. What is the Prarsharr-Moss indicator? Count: 3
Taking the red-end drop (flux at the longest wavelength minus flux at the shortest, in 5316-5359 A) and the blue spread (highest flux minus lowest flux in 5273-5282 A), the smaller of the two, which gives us 0.0318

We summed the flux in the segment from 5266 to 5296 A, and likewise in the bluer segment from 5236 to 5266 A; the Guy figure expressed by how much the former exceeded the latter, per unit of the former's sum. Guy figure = -0.013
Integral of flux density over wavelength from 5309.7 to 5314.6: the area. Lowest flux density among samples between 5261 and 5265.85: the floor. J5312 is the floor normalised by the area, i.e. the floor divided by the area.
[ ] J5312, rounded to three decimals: 0.185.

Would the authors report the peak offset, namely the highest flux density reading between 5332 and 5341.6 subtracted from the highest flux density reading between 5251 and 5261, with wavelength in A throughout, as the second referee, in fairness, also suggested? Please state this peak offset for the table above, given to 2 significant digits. 0.014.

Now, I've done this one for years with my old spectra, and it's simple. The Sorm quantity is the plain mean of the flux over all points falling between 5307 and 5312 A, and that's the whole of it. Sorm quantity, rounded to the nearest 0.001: 0.777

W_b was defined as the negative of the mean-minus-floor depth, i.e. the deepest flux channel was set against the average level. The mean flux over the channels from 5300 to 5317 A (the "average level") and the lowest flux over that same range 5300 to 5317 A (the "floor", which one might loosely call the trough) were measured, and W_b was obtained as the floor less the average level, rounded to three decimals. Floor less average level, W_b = -0.029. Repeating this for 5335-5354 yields -0.026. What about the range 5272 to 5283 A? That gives -0.013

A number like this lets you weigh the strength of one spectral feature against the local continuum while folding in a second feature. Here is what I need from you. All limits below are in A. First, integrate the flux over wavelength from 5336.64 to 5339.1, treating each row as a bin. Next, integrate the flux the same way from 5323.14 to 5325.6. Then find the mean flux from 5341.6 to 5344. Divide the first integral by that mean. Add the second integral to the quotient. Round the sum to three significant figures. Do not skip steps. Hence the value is 4.25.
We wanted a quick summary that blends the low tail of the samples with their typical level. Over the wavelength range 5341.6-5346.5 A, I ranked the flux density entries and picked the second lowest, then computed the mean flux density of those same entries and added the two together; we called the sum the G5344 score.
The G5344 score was 1.50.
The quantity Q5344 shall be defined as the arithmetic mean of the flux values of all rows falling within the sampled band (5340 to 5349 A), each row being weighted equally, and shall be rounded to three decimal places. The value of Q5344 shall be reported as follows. 0.752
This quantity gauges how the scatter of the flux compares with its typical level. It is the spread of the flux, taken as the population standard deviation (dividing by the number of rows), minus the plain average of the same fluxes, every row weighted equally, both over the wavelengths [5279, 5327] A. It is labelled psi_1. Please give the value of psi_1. -0.752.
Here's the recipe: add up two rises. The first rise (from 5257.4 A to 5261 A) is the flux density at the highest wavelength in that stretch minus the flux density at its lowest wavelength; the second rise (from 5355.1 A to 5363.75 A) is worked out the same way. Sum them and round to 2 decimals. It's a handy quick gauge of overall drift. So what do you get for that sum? -0.02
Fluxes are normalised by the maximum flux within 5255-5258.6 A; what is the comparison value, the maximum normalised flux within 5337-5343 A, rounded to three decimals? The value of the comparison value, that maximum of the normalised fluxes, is 0.986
